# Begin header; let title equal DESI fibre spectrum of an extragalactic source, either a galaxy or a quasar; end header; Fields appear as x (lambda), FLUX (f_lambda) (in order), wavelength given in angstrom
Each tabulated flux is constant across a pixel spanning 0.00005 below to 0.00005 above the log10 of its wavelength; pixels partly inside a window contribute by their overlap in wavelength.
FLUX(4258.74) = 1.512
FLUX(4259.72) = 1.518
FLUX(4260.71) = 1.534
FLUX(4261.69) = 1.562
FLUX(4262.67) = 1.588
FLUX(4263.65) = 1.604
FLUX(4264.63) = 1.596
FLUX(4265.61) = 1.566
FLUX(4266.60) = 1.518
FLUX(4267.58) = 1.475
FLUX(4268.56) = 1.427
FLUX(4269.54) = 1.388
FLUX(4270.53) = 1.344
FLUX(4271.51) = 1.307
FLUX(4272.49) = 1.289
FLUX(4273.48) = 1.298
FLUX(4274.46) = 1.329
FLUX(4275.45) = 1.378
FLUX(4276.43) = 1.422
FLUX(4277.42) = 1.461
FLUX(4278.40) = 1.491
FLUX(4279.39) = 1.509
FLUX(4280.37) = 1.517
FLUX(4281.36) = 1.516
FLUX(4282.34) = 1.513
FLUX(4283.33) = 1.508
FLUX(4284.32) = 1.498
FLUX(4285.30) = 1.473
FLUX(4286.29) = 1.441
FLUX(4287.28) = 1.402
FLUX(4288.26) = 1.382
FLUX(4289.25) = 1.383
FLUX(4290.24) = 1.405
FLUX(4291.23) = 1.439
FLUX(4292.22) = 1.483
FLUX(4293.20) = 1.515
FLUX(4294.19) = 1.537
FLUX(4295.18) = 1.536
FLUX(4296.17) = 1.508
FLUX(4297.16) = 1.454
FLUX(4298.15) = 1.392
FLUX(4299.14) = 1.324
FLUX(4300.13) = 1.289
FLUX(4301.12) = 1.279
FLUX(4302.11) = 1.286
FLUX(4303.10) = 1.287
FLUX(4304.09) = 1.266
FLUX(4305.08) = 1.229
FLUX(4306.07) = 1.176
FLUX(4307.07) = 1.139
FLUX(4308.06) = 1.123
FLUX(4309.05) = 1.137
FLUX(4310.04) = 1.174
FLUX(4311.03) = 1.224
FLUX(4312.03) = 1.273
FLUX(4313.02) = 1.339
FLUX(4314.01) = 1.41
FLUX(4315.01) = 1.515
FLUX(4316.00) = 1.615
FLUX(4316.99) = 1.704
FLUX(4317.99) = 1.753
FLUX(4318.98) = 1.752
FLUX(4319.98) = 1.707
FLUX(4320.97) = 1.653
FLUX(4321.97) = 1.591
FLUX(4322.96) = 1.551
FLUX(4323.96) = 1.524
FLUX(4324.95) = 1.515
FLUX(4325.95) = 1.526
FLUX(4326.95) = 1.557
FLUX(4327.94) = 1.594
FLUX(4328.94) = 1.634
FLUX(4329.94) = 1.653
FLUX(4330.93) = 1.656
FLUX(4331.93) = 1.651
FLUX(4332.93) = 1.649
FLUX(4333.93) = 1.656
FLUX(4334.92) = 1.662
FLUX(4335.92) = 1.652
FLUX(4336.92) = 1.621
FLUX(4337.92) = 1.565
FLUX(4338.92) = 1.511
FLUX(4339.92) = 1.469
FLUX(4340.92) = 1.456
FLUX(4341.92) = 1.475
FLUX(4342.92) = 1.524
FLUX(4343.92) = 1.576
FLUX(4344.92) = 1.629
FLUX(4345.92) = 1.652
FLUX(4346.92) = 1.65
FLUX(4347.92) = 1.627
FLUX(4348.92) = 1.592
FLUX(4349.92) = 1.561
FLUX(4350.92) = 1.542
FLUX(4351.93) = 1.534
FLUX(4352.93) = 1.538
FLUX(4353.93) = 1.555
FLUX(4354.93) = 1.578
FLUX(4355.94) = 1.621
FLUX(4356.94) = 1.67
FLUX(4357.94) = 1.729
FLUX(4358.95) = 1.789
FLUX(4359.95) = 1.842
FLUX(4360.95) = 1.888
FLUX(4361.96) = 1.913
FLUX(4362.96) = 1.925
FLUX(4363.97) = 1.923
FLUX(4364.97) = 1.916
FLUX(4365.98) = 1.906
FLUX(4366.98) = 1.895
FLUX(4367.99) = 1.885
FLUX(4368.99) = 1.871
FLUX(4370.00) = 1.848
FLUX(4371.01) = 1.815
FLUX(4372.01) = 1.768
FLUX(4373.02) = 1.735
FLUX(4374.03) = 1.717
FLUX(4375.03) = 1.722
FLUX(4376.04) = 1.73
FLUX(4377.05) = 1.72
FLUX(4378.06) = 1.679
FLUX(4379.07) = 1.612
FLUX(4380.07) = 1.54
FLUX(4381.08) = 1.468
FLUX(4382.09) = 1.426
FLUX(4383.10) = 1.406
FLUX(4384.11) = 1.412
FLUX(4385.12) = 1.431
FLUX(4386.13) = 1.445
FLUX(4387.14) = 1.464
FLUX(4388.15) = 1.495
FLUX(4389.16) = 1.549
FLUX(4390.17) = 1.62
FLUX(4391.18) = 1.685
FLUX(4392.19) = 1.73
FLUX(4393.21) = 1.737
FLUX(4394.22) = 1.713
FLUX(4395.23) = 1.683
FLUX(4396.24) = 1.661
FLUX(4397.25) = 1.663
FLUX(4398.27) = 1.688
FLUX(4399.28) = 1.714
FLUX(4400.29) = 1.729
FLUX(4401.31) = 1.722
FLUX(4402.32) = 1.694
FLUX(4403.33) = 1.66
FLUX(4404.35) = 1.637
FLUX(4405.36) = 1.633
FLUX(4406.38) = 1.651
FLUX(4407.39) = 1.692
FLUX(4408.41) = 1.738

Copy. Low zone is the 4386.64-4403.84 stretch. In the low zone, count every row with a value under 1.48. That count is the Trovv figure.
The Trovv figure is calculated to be 1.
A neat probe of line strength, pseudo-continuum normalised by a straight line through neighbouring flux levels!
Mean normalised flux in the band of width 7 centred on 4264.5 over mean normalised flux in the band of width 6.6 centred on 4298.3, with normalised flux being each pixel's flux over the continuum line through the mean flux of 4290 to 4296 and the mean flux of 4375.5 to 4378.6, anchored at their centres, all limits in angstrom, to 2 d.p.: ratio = 1.19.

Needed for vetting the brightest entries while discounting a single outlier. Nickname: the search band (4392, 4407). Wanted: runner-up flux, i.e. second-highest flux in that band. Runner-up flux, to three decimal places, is 1.730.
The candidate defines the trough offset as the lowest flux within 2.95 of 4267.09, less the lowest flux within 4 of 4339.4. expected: -0.07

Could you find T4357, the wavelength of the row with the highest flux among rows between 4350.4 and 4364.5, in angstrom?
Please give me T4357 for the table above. 4362.96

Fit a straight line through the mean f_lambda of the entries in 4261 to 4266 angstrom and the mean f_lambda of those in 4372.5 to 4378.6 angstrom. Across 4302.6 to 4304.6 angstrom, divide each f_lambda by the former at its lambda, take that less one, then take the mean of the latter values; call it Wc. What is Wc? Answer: -0.22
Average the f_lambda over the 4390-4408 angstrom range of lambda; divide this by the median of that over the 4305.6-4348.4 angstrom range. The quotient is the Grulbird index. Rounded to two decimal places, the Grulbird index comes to 1.07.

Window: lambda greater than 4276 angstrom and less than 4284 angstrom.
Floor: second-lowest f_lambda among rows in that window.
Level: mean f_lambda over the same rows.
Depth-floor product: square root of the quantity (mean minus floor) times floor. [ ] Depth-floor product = 0.21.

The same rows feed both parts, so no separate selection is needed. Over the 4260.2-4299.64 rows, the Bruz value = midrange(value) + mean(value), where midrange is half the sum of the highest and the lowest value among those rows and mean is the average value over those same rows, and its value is 2.90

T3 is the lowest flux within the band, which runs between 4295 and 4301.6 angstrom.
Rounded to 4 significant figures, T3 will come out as 1.279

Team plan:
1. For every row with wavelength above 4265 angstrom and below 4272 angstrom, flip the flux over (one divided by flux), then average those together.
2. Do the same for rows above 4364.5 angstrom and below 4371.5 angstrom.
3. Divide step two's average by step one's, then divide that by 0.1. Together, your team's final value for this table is 7.6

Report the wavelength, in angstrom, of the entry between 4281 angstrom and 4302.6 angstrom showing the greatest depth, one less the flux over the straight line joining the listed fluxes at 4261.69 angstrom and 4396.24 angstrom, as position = 4301.12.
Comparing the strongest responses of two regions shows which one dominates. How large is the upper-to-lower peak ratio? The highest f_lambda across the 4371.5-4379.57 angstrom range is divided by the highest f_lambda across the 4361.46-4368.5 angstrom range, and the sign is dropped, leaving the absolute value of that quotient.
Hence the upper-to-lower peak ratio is 0.92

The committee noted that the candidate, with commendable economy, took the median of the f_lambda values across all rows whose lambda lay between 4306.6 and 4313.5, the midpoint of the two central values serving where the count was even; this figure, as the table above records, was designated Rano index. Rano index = 1.17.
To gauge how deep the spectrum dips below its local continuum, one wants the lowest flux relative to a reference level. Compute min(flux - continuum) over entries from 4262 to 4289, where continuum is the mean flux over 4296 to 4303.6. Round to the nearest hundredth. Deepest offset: -0.06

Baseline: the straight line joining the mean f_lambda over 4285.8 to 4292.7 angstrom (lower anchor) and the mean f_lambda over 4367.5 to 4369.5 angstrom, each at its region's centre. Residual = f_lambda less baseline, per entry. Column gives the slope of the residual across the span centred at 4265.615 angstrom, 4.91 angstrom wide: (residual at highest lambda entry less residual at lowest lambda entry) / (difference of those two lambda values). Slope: -0.0386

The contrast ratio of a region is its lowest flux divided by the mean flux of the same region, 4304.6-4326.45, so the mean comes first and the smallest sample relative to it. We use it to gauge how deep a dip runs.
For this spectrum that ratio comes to 0.78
